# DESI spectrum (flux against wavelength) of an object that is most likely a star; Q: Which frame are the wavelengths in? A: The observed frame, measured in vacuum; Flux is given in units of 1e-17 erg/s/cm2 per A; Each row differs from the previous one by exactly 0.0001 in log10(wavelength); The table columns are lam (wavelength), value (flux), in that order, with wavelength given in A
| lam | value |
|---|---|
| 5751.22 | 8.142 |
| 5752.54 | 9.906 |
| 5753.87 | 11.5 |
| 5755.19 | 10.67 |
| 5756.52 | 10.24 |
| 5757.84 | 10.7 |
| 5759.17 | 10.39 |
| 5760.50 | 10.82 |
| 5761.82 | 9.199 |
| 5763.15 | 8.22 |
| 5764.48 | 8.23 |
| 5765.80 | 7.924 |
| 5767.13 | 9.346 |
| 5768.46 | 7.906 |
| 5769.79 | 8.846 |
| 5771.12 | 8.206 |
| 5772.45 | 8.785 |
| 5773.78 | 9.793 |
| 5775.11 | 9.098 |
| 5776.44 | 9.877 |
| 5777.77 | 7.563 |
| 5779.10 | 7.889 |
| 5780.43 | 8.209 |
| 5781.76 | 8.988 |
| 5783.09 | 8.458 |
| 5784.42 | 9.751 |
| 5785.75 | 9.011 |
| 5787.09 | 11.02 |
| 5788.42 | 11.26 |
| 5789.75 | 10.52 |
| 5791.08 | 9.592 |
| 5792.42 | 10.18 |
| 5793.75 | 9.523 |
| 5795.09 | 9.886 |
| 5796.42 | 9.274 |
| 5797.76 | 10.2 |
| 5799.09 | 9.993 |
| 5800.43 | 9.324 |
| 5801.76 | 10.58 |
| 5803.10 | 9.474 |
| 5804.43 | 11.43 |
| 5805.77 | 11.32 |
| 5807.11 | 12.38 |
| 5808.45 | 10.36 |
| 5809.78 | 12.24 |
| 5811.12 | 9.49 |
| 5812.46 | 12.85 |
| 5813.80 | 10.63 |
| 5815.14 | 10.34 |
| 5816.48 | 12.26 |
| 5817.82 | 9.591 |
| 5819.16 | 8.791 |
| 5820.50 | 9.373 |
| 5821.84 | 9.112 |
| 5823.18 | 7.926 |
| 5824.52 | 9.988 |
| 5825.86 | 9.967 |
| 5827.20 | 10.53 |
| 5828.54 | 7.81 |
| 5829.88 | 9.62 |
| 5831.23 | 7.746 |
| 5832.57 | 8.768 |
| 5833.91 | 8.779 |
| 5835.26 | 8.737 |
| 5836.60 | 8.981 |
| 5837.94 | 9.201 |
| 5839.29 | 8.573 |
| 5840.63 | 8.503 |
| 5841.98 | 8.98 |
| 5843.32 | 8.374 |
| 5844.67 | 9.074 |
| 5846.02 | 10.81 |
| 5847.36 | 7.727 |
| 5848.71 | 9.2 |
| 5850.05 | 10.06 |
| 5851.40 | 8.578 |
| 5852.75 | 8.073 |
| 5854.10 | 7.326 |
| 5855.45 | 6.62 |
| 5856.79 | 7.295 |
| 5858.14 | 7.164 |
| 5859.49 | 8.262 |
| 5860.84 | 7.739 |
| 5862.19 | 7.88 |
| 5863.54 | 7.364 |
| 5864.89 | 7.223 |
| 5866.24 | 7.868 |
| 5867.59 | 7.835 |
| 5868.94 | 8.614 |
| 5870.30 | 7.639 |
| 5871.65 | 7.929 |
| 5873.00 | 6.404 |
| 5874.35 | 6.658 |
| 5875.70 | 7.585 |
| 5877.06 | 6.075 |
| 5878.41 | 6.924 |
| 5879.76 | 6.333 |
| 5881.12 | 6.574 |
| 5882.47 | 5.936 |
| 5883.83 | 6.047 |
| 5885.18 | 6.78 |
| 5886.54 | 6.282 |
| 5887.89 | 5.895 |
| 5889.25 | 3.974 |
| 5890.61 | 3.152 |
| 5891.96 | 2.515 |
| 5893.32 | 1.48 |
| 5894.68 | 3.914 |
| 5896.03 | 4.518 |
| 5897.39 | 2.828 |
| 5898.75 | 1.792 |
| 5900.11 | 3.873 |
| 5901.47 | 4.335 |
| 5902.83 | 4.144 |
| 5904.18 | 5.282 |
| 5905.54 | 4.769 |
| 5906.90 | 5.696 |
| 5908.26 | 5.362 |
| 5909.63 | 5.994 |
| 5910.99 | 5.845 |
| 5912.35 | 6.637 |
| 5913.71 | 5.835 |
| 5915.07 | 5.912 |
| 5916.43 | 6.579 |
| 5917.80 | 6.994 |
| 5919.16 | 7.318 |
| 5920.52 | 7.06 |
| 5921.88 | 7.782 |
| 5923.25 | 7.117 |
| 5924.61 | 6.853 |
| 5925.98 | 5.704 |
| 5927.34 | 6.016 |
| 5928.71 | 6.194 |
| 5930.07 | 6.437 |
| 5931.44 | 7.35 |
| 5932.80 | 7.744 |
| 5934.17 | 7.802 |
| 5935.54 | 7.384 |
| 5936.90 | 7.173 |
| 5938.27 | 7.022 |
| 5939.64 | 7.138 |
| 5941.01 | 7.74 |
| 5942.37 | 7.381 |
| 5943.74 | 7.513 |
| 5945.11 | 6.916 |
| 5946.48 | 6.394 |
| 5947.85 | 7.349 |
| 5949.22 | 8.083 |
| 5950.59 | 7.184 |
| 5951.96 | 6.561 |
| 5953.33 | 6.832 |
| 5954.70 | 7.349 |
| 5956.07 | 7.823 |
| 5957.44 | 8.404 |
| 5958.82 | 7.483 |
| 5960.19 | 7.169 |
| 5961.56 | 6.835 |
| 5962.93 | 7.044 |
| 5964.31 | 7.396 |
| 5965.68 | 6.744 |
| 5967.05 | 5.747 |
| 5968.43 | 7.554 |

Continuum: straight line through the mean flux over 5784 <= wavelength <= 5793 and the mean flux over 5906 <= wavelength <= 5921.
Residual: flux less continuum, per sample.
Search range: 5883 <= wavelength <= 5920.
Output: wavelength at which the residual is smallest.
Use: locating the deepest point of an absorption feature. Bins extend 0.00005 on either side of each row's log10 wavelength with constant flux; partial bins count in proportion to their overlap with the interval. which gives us 5893.32 A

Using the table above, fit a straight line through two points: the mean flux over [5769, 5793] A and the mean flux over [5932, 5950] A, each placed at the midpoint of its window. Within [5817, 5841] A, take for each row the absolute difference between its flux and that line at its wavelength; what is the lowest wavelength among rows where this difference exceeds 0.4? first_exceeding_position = 5817.82 A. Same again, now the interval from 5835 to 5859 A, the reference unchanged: 5837.94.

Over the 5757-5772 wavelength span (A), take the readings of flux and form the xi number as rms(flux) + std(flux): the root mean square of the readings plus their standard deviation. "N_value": 10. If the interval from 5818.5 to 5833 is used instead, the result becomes 10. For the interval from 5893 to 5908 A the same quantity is 5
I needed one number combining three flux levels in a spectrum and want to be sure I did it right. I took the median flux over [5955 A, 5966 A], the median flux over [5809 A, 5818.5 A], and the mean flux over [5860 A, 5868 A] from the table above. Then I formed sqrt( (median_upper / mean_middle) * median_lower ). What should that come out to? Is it 3.18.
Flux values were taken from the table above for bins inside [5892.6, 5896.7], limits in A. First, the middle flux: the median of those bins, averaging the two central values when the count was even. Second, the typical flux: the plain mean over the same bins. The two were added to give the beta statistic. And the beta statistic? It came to 7.2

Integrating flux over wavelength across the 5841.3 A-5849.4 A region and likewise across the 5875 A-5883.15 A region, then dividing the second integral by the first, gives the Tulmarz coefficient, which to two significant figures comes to 0.73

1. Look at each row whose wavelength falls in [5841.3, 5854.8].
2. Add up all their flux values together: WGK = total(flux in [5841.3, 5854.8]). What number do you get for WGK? 88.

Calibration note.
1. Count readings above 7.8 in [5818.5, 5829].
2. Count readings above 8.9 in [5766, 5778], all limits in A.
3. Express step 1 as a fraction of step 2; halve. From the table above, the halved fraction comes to 1.0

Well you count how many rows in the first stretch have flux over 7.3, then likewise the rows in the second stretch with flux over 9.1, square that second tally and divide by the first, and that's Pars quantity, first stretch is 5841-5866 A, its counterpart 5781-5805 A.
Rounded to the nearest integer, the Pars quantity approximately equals 16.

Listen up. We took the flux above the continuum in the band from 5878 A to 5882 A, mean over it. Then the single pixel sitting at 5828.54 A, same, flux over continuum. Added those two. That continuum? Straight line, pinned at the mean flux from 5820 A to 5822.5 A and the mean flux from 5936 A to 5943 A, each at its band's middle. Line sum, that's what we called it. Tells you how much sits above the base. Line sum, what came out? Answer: -3.0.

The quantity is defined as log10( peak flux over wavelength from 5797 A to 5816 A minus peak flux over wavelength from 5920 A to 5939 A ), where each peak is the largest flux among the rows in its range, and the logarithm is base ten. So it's 0.70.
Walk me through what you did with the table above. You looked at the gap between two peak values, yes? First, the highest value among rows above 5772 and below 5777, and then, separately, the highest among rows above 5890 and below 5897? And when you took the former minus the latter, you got 5.36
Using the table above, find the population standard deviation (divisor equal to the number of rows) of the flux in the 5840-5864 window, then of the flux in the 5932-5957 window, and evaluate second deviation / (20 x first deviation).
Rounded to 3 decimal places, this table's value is 0.021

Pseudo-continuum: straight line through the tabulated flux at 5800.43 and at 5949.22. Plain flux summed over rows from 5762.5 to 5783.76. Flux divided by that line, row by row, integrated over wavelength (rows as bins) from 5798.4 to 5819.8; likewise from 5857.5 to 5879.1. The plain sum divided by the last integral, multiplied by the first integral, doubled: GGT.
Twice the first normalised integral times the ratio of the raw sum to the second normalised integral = 370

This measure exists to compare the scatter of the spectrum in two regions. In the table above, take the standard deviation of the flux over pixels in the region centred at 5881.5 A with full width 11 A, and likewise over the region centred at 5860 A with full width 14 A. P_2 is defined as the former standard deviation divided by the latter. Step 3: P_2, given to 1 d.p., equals 0.8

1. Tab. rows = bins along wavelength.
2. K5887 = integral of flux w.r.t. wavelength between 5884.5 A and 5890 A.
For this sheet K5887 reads 31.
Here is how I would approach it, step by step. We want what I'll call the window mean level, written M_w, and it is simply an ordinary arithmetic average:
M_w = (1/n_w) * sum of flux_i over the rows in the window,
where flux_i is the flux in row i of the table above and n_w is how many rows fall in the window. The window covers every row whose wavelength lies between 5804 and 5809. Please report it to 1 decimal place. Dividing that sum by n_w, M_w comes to 11.4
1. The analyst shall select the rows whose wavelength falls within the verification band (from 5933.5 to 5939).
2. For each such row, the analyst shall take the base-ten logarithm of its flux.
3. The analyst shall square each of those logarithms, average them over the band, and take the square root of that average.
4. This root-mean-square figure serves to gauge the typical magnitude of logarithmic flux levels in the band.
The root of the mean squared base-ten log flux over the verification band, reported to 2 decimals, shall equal 0.87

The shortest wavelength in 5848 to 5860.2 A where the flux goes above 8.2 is 5848.71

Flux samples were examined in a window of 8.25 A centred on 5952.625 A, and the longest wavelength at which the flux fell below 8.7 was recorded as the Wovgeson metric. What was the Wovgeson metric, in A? 5956.07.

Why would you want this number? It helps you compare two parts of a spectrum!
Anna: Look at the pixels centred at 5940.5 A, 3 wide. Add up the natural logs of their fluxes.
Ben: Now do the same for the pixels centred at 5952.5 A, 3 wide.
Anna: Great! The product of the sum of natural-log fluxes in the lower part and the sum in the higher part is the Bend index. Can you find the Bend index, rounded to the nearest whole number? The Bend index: 15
